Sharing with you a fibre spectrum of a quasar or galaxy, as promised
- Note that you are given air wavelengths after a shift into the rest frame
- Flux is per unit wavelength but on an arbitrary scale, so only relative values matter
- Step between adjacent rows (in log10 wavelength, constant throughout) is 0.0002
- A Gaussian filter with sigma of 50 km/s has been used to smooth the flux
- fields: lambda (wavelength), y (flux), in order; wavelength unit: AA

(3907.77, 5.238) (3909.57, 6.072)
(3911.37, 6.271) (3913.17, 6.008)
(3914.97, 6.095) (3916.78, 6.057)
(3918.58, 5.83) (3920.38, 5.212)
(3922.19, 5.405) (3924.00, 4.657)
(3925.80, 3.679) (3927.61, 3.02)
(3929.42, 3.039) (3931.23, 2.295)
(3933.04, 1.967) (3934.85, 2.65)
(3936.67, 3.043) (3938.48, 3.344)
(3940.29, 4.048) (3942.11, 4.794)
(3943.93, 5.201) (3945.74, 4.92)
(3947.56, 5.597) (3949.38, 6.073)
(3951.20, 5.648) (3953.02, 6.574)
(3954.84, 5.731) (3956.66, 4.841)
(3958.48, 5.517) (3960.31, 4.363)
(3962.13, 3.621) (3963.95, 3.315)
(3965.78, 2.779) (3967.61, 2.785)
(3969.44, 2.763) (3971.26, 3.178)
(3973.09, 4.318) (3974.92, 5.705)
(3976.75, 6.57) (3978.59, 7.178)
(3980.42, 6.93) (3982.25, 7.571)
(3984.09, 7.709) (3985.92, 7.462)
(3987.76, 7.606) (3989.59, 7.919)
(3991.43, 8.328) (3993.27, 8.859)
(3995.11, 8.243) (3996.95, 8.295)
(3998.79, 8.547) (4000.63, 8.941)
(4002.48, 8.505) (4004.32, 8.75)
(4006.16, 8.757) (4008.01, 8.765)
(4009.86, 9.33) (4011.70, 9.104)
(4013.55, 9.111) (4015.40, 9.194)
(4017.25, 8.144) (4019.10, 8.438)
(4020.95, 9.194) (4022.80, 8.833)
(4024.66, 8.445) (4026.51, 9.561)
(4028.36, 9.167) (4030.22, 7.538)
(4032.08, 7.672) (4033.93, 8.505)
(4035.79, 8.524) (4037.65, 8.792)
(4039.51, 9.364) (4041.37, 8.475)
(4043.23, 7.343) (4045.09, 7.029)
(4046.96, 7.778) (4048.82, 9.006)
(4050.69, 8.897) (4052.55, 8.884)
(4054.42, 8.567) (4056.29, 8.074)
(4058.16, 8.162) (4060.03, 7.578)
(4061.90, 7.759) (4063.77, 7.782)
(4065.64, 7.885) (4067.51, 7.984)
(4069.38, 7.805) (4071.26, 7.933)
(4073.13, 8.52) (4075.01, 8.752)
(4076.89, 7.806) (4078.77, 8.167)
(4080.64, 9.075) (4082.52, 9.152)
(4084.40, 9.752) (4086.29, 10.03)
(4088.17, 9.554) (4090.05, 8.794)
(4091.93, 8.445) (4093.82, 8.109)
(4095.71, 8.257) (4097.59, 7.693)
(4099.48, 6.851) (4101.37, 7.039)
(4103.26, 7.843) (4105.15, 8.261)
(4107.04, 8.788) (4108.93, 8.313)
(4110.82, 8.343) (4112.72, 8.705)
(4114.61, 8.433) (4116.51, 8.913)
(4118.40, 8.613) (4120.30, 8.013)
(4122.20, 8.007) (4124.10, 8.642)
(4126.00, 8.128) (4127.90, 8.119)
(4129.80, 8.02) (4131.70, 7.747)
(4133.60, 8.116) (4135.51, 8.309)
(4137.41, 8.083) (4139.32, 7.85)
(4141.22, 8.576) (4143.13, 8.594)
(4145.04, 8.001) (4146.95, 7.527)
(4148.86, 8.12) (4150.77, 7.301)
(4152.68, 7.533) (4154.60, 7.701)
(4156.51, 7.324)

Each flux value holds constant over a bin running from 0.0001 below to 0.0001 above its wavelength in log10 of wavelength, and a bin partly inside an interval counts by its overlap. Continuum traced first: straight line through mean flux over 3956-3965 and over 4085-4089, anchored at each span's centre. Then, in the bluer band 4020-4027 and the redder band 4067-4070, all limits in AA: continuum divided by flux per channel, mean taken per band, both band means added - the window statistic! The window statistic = 1.92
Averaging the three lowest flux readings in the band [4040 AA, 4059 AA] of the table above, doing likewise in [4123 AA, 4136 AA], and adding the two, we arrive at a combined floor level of 15.3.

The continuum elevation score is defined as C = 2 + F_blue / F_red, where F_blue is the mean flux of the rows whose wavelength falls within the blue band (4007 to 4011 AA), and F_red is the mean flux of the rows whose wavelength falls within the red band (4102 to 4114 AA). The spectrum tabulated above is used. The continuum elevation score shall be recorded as 3.1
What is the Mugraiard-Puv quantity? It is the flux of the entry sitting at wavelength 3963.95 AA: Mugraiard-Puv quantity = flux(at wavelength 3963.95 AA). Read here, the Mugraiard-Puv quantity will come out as 3.315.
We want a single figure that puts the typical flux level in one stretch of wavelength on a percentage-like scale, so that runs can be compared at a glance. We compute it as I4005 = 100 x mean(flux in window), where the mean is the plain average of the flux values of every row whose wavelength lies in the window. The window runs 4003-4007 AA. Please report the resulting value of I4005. 875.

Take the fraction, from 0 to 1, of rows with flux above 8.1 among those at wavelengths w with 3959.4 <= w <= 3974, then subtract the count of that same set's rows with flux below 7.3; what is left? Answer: -8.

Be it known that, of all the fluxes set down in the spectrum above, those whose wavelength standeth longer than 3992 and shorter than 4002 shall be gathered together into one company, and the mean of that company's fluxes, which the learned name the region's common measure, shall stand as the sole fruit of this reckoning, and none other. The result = 8.6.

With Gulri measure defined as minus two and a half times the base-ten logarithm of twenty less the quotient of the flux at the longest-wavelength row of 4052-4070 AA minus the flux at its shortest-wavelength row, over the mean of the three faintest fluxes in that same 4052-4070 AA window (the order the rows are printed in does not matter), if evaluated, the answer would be -3.26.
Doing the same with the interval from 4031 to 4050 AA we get -3.24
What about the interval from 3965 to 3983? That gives -3.15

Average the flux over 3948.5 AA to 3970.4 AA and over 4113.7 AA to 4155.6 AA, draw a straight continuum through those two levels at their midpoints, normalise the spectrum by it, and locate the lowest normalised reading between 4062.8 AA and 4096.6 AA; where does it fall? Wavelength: 4093.82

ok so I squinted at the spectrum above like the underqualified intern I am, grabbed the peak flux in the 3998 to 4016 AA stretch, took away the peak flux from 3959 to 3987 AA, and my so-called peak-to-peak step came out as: 1.6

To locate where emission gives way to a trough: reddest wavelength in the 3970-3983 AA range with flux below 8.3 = 3982.25 AA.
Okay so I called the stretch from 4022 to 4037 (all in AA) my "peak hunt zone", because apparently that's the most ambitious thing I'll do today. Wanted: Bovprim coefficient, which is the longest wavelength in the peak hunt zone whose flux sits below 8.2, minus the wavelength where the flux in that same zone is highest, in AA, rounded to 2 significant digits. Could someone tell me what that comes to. 5.6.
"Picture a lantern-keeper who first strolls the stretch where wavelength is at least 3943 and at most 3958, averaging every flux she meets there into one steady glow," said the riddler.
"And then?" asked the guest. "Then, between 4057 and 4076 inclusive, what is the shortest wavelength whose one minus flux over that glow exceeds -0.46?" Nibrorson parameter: 4060.03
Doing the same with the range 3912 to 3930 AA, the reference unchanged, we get 3913.17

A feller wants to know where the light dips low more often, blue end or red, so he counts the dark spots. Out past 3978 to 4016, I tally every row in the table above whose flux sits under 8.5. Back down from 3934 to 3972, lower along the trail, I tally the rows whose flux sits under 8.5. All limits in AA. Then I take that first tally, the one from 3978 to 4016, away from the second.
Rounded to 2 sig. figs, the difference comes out 11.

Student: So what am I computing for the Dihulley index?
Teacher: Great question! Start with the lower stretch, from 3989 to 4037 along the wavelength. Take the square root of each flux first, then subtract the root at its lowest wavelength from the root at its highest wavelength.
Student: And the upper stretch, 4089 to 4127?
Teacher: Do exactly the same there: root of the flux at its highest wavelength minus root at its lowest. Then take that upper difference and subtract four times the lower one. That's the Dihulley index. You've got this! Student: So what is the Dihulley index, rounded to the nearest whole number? -1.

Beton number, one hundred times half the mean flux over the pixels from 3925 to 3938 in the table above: 141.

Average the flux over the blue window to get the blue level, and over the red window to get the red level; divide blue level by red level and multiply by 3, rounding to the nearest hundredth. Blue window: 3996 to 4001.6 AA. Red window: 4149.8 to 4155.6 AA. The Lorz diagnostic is 3.43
